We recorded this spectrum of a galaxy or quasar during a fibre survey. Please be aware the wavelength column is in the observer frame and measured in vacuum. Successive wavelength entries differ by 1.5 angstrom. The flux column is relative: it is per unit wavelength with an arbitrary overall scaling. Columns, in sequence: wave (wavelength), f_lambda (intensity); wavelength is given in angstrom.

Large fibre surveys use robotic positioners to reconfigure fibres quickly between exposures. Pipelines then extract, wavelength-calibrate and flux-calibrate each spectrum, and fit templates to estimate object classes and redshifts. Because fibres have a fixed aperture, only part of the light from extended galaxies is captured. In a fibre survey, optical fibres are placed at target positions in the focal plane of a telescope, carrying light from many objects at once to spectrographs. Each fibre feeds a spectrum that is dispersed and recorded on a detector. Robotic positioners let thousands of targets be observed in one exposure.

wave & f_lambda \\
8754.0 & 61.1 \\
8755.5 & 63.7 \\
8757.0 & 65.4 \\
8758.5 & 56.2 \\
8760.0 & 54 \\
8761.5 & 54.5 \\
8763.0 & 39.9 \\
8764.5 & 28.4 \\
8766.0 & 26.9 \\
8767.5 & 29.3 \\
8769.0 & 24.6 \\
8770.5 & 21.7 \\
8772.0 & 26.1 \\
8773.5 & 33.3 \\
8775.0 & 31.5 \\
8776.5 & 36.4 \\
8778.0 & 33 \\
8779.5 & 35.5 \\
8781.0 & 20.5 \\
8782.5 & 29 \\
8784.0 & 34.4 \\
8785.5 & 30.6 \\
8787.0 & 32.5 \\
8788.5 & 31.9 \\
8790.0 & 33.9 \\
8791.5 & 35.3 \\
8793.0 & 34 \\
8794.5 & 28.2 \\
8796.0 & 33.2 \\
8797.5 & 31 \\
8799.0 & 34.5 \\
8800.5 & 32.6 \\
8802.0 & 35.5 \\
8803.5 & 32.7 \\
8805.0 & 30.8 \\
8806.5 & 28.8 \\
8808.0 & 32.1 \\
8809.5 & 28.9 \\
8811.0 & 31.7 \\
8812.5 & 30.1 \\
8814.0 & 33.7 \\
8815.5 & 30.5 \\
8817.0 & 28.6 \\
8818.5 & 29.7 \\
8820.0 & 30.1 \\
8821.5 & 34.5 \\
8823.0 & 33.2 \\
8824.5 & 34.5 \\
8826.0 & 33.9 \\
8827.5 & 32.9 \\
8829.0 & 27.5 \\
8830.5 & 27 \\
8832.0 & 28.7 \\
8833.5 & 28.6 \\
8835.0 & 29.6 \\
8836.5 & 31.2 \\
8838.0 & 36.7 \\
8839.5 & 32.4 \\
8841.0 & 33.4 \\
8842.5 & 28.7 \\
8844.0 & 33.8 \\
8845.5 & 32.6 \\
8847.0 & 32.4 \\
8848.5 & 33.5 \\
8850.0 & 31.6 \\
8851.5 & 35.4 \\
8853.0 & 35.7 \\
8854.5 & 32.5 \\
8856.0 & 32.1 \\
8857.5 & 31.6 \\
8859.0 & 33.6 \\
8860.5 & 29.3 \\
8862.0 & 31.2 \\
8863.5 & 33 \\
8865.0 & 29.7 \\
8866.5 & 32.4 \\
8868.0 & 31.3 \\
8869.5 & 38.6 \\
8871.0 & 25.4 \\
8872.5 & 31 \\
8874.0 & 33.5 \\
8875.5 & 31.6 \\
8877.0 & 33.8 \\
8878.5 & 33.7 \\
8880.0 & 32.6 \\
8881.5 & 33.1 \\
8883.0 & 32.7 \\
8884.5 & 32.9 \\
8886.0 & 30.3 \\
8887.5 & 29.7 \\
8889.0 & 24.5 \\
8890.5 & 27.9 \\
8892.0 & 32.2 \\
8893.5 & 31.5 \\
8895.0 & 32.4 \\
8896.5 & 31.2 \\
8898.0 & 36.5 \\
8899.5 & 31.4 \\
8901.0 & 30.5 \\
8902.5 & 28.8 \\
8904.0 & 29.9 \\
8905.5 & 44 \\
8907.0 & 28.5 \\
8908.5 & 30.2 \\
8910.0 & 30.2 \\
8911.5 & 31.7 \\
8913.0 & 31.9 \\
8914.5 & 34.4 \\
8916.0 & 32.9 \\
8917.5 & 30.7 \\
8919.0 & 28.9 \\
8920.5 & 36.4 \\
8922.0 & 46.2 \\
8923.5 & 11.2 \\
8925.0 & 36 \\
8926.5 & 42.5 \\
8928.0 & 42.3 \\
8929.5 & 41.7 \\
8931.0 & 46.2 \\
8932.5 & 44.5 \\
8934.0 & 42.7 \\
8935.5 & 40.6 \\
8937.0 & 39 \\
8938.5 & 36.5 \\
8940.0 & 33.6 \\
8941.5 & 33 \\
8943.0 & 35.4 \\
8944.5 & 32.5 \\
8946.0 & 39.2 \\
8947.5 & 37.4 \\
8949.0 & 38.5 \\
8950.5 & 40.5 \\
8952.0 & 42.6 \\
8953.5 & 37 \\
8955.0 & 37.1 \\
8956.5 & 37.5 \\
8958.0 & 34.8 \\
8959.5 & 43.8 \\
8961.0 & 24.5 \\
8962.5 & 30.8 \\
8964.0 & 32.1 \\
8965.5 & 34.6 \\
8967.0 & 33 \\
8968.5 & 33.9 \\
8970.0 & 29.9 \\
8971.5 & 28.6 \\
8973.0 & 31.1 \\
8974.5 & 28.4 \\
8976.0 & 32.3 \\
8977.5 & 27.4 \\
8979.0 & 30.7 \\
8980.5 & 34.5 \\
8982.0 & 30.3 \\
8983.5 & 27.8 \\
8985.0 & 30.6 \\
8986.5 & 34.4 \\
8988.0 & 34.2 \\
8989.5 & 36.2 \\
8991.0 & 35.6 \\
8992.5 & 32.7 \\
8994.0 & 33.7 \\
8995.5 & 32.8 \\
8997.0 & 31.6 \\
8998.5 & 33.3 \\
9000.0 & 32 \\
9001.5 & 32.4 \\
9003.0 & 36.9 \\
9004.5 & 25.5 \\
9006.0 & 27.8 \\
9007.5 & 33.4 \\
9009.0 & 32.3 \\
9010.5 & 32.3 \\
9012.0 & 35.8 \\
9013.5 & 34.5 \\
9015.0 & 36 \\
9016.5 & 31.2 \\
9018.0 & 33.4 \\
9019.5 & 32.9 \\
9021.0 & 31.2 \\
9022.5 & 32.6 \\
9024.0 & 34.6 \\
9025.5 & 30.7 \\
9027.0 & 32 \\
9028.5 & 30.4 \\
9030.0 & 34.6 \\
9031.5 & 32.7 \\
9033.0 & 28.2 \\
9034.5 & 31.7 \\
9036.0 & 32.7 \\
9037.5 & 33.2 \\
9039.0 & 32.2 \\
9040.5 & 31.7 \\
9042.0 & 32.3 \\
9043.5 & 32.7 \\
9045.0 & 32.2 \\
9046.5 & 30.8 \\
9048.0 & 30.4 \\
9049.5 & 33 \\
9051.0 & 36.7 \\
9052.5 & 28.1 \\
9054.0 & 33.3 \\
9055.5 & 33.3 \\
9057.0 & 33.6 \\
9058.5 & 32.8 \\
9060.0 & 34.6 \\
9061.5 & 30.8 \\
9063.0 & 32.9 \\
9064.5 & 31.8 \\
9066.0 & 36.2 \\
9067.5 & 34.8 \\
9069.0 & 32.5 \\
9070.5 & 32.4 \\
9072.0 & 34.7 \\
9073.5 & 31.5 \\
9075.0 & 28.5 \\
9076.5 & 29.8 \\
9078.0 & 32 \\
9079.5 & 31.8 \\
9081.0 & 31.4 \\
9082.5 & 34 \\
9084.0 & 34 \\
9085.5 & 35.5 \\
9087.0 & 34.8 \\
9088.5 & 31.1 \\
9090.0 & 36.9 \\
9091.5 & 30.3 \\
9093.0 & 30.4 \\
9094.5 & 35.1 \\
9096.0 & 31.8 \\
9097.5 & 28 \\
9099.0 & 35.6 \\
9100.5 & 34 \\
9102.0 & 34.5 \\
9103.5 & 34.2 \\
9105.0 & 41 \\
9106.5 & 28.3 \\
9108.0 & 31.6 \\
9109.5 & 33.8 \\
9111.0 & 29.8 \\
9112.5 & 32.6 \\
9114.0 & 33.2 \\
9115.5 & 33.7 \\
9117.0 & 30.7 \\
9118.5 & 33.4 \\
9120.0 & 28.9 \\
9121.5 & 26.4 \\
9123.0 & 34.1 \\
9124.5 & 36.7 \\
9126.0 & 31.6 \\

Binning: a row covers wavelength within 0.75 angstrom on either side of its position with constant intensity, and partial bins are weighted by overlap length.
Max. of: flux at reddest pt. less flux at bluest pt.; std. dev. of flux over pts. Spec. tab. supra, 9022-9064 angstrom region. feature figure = 1.8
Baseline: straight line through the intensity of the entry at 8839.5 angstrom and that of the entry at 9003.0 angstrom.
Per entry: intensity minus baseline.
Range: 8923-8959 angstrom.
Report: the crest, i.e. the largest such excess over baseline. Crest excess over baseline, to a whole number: 11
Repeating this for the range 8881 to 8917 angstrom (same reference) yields 10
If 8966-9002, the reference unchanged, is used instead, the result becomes 0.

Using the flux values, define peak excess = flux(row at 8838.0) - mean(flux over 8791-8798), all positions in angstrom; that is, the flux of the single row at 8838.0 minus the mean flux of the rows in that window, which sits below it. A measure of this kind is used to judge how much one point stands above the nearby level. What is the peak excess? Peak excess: 4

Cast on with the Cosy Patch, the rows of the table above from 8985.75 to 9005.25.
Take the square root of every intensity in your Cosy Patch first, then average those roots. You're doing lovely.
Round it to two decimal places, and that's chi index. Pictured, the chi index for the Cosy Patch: 5.75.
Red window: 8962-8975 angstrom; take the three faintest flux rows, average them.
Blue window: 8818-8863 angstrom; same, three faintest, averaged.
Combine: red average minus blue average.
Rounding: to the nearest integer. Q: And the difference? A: 1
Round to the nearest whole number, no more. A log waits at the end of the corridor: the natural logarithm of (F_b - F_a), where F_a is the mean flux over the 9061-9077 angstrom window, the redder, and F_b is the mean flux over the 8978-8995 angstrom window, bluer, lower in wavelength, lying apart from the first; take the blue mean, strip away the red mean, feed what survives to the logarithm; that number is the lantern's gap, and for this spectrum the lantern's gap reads -1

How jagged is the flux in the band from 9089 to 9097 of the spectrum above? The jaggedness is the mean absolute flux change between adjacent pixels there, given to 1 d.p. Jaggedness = 3.7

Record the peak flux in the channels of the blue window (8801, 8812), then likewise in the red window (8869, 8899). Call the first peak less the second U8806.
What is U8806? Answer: -3.1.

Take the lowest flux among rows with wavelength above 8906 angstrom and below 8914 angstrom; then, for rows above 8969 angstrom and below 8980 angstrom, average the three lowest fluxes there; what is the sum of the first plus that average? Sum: 57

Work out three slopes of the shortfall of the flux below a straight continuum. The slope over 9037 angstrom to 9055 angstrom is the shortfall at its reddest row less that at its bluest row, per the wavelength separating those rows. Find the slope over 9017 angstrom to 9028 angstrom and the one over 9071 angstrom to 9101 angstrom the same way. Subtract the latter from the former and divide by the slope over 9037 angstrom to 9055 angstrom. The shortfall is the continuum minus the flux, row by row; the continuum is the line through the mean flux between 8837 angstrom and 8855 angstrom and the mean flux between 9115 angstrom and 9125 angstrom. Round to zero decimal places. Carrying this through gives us -12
